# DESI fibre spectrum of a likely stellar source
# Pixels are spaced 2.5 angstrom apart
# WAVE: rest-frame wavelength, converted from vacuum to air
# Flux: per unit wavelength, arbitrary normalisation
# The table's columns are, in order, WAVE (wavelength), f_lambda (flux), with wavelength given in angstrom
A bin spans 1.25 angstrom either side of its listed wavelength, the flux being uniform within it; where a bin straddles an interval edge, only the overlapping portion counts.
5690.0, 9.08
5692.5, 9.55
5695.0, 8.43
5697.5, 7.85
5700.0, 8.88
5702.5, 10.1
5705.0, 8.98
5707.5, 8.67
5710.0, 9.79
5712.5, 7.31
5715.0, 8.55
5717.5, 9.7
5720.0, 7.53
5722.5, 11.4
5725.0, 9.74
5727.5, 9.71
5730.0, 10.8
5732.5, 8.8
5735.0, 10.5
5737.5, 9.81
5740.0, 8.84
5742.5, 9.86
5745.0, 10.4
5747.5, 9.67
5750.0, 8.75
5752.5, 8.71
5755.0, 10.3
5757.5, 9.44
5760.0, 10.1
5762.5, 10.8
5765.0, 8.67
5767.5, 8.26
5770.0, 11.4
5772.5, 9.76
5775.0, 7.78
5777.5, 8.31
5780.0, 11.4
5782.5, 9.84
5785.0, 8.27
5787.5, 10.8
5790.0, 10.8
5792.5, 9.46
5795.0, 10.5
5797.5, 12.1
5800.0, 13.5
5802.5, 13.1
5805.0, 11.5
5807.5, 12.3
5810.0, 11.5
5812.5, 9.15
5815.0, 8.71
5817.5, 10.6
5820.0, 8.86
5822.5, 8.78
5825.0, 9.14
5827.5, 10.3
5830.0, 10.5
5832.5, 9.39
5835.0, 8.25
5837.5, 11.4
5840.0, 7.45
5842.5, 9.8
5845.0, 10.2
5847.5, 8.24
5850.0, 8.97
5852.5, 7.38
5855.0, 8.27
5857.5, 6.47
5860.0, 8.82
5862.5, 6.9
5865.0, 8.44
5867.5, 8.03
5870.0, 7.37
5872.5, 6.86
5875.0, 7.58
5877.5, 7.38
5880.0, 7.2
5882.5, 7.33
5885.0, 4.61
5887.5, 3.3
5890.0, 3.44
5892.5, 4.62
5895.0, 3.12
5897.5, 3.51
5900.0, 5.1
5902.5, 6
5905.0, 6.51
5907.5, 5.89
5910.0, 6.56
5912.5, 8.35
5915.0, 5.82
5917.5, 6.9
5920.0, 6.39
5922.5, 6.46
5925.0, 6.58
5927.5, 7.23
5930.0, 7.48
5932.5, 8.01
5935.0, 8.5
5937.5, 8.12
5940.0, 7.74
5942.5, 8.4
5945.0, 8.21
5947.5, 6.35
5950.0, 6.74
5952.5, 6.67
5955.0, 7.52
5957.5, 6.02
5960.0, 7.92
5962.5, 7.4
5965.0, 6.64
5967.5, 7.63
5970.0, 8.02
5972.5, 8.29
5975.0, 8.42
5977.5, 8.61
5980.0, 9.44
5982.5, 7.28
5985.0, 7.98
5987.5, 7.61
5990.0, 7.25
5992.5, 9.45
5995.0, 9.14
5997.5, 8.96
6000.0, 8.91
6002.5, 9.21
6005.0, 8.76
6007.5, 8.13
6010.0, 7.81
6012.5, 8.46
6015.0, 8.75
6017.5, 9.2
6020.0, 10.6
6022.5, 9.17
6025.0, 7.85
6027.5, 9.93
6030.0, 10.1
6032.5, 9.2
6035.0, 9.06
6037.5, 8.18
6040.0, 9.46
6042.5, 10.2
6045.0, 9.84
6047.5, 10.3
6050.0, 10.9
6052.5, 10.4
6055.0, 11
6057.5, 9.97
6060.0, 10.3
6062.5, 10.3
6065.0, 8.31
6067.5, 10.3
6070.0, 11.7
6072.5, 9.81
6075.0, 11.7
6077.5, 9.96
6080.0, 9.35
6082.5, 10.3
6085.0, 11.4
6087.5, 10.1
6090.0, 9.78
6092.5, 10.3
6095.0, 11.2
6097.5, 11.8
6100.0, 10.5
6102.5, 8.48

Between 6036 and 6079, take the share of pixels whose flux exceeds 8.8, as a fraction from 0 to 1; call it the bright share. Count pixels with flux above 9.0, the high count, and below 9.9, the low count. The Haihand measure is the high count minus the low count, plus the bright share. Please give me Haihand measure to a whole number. 11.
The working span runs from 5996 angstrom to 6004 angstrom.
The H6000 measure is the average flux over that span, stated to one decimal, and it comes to 9.0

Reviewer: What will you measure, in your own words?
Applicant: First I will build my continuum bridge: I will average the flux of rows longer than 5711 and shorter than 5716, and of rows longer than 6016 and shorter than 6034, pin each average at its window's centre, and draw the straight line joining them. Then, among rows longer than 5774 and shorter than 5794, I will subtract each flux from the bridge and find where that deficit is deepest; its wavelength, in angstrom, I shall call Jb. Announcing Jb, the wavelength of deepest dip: 5775.0 angstrom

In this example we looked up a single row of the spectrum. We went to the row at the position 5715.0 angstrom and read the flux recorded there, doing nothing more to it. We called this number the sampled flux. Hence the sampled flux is 8.55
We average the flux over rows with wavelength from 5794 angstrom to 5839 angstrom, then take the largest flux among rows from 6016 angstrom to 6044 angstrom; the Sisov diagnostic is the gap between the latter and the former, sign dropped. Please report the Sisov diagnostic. 0.1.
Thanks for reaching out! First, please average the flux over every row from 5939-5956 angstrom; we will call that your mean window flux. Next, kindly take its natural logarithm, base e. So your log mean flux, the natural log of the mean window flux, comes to 2.00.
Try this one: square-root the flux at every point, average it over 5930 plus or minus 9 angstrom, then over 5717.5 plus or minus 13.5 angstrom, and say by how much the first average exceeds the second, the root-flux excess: -0.31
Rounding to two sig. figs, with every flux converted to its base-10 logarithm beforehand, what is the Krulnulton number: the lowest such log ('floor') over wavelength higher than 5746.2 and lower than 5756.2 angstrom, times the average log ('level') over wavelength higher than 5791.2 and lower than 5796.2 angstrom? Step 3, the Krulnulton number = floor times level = 0.94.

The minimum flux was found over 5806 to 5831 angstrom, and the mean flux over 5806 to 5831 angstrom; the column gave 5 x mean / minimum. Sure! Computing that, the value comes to 5.7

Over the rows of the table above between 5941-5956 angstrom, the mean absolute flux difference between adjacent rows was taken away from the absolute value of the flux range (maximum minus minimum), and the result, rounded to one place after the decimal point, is 1.4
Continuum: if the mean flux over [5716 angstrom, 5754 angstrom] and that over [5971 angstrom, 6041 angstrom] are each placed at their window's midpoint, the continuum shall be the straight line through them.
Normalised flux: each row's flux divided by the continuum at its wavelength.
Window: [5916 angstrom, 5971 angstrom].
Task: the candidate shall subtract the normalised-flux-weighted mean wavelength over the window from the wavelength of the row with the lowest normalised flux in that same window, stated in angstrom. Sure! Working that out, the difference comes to 13.5 angstrom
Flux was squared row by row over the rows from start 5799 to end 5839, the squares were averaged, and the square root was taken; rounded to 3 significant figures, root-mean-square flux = 10.6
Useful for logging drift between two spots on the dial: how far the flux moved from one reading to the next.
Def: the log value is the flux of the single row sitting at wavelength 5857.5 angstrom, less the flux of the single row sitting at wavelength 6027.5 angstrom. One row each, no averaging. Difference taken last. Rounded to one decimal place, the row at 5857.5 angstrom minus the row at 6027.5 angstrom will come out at -3.5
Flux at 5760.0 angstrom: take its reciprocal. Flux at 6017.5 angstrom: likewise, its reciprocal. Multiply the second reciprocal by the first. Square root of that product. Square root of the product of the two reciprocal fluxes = 0.104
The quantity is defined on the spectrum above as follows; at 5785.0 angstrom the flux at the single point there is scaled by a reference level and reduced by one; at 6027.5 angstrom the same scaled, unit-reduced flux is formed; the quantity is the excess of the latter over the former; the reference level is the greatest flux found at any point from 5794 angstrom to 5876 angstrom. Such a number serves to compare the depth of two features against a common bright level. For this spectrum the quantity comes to 0.123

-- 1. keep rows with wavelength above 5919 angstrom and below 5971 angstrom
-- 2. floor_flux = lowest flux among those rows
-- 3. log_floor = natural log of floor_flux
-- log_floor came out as 1.80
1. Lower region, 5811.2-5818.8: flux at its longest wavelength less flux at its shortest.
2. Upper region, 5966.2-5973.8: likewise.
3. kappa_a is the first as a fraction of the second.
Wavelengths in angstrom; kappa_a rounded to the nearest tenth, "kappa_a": 2.2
